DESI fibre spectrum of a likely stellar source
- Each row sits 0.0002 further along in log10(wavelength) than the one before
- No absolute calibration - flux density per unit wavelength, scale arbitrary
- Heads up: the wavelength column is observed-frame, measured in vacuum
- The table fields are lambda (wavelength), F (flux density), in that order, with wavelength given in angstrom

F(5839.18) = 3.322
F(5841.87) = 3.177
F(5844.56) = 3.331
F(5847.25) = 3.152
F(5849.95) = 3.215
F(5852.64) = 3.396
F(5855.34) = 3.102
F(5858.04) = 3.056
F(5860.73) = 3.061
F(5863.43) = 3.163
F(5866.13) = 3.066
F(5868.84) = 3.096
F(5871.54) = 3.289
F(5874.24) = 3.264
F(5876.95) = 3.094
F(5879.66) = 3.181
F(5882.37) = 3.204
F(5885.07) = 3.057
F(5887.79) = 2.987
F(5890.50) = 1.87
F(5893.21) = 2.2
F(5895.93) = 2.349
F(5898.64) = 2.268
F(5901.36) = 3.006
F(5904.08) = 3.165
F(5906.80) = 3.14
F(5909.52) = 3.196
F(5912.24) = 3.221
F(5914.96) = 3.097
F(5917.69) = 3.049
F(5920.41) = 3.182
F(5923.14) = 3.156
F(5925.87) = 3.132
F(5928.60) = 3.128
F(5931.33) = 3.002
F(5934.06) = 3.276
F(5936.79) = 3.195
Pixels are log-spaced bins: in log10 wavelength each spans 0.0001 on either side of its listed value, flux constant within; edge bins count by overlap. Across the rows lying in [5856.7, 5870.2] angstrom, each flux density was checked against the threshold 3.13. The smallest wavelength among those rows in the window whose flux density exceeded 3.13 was 5863.43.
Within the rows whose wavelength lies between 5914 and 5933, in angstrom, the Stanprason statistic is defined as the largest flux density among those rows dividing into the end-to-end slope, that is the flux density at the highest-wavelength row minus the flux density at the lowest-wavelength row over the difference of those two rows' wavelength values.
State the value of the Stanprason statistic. -0.002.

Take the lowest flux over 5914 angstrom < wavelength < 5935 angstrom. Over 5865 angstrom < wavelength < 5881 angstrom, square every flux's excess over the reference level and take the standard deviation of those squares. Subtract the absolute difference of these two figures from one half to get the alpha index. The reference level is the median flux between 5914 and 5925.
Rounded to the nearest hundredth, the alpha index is -2.49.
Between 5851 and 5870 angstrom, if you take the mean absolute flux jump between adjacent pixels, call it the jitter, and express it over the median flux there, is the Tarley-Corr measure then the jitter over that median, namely 0.031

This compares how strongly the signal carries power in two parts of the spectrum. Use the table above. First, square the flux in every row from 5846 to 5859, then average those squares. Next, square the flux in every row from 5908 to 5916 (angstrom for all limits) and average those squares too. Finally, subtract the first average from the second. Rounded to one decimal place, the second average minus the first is -0.1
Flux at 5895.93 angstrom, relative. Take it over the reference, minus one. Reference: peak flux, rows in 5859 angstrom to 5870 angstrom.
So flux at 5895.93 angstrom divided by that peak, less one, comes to -0.26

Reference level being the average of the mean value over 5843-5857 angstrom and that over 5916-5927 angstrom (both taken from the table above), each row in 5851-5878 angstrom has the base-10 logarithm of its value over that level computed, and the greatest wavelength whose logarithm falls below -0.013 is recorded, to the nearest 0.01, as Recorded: 5866.13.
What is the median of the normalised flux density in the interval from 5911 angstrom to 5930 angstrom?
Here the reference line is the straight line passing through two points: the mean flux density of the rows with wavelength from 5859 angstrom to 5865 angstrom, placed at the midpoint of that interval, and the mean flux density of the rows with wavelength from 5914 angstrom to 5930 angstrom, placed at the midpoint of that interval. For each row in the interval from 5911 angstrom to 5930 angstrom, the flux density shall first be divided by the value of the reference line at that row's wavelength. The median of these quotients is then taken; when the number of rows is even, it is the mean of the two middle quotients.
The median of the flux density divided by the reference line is 1.00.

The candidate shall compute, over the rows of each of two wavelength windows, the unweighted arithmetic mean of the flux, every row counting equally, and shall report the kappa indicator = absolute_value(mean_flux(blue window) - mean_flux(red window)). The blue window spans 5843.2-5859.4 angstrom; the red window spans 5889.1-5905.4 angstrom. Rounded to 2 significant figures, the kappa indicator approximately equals 0.73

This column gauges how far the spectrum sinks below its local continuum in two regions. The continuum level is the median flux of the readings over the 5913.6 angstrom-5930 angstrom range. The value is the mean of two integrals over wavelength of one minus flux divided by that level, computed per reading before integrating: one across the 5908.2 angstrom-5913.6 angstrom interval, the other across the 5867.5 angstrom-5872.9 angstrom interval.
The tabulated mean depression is -0.122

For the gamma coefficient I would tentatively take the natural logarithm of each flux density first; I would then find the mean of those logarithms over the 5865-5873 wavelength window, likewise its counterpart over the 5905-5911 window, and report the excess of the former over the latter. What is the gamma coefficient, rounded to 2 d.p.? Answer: -0.01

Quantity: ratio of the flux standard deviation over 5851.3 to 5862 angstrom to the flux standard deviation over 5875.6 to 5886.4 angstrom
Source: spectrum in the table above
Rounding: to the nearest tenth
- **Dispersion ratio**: 2.3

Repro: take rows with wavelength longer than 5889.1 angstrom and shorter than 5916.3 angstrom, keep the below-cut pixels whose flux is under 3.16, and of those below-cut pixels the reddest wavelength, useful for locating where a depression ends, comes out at 5914.96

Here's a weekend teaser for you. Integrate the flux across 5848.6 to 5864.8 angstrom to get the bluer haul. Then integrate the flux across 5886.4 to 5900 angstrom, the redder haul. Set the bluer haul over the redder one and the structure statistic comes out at 1.6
